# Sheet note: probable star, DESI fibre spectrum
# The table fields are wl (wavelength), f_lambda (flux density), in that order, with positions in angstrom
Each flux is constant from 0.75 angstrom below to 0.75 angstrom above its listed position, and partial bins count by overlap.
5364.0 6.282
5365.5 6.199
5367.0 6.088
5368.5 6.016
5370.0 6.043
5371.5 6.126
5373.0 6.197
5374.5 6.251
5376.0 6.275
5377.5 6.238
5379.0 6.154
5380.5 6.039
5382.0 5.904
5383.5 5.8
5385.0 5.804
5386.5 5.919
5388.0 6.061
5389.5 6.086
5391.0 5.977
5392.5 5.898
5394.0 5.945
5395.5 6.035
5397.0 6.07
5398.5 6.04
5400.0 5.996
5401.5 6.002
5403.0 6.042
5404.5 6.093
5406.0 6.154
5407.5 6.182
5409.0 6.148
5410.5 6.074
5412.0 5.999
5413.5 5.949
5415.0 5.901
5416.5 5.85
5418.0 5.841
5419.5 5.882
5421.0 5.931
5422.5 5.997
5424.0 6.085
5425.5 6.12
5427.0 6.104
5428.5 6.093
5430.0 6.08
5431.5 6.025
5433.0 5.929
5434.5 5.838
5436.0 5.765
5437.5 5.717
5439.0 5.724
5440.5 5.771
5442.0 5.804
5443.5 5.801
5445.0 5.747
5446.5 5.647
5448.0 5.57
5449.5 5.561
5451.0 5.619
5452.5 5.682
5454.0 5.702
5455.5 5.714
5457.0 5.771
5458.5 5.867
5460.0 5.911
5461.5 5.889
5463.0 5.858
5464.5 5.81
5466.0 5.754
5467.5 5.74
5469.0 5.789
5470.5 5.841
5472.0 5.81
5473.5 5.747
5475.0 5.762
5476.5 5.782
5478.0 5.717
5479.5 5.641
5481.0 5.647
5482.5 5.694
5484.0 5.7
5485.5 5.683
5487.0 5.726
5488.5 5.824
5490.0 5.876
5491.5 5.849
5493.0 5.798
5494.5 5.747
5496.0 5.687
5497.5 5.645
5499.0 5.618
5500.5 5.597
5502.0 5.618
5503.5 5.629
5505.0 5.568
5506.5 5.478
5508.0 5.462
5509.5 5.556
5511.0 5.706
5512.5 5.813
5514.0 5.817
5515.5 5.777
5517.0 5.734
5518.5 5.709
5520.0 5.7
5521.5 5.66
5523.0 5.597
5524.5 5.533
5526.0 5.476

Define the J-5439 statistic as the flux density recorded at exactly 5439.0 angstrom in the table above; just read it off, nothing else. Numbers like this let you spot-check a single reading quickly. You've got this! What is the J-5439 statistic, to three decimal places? 5.724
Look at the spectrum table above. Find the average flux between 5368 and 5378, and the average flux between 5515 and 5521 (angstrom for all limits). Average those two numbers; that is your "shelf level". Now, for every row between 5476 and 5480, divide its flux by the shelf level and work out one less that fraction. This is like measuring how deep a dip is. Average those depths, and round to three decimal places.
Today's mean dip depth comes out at 0.039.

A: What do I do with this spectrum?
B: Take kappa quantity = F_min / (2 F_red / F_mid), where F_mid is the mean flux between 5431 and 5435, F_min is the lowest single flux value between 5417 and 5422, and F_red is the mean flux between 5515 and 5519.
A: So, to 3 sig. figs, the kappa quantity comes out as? 3.02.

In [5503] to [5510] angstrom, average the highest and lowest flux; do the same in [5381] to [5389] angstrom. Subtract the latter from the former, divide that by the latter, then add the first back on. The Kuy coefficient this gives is 5.48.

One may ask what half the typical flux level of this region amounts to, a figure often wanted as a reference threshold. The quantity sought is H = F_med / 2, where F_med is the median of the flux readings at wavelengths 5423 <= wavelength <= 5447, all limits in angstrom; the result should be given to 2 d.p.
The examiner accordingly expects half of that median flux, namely 2.91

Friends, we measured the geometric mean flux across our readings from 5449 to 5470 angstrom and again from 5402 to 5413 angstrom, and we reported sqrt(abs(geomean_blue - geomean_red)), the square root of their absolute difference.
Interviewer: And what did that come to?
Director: 0.58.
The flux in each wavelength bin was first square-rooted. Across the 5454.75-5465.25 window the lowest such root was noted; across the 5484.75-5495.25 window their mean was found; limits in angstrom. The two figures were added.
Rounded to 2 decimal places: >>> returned 4.80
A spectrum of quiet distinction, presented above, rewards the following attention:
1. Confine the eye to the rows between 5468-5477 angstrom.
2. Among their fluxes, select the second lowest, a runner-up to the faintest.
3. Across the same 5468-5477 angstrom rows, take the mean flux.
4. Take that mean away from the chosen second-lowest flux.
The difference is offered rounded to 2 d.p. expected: -0.03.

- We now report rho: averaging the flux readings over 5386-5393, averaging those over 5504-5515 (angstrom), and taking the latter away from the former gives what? 0.36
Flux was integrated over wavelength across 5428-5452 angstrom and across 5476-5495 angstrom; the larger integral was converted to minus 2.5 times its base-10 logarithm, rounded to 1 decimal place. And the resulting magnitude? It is -5.4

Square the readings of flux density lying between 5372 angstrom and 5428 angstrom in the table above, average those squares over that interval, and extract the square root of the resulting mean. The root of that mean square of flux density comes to 6.03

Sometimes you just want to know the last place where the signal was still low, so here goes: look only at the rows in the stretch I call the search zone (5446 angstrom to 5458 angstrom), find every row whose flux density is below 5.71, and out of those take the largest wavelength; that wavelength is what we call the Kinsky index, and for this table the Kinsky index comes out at 5454.0 angstrom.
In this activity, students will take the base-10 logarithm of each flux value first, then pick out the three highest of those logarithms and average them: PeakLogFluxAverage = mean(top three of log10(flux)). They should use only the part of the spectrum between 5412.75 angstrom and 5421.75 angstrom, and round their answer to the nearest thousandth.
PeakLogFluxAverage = 0.773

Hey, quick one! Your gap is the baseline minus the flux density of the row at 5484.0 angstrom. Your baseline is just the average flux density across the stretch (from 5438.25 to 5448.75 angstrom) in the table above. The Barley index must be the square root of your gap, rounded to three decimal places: 0.153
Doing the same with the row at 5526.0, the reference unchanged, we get 0.497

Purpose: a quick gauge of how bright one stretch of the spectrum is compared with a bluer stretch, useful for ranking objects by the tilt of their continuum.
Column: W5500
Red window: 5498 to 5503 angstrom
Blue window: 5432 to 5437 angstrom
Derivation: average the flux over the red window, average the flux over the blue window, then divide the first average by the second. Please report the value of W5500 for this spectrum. 0.96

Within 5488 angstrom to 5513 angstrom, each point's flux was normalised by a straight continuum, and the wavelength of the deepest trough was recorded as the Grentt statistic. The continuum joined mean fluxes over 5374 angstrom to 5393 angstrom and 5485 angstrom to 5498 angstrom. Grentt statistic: 5508.0 angstrom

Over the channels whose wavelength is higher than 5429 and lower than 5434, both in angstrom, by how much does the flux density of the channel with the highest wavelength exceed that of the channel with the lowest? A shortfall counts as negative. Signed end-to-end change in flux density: -0.151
